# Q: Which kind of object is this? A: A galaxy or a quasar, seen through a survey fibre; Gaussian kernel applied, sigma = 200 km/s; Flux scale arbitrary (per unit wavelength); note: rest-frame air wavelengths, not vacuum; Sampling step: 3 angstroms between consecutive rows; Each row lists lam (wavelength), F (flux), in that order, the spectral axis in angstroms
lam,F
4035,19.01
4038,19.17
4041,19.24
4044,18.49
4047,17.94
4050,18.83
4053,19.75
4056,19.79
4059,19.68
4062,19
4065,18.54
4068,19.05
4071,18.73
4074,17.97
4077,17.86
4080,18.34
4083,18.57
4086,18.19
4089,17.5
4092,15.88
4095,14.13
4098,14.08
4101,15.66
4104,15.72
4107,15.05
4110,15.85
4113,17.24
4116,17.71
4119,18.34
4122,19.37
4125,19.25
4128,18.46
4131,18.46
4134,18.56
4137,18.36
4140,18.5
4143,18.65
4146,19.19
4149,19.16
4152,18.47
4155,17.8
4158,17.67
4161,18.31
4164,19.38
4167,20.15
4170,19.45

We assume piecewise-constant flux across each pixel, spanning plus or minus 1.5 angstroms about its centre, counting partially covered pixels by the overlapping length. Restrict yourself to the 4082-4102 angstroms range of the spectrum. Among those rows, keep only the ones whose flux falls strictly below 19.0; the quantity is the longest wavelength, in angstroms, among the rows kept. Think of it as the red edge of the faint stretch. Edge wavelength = 4101 angstroms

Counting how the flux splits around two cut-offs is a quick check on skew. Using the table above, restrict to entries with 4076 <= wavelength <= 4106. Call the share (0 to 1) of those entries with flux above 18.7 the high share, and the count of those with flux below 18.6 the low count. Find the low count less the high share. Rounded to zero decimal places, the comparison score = 10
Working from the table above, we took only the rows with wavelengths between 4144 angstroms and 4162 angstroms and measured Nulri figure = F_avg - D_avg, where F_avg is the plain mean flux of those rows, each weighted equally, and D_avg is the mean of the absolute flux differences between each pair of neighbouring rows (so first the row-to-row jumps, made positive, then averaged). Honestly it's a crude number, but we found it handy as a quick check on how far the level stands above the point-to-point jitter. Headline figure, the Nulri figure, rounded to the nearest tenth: 18.0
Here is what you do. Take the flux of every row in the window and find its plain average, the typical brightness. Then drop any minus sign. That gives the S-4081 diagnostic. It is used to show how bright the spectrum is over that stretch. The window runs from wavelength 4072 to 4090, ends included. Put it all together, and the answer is 18.1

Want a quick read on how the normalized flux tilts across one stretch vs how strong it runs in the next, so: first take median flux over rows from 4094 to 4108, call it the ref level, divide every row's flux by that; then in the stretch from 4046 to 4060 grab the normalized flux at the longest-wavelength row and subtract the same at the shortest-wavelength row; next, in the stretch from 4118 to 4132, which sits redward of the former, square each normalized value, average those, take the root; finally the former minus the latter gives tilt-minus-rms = -1.13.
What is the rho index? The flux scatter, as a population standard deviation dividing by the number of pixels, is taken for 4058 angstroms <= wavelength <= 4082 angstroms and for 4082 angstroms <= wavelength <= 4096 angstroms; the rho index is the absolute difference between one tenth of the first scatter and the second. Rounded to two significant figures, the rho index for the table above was 1.6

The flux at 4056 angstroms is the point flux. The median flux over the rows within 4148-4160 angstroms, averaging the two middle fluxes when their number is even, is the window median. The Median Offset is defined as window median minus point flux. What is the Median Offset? -2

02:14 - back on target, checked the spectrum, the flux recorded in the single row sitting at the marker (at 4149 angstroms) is 19.16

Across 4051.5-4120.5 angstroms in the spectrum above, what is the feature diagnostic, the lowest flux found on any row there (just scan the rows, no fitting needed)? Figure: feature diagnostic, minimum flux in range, 14.08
